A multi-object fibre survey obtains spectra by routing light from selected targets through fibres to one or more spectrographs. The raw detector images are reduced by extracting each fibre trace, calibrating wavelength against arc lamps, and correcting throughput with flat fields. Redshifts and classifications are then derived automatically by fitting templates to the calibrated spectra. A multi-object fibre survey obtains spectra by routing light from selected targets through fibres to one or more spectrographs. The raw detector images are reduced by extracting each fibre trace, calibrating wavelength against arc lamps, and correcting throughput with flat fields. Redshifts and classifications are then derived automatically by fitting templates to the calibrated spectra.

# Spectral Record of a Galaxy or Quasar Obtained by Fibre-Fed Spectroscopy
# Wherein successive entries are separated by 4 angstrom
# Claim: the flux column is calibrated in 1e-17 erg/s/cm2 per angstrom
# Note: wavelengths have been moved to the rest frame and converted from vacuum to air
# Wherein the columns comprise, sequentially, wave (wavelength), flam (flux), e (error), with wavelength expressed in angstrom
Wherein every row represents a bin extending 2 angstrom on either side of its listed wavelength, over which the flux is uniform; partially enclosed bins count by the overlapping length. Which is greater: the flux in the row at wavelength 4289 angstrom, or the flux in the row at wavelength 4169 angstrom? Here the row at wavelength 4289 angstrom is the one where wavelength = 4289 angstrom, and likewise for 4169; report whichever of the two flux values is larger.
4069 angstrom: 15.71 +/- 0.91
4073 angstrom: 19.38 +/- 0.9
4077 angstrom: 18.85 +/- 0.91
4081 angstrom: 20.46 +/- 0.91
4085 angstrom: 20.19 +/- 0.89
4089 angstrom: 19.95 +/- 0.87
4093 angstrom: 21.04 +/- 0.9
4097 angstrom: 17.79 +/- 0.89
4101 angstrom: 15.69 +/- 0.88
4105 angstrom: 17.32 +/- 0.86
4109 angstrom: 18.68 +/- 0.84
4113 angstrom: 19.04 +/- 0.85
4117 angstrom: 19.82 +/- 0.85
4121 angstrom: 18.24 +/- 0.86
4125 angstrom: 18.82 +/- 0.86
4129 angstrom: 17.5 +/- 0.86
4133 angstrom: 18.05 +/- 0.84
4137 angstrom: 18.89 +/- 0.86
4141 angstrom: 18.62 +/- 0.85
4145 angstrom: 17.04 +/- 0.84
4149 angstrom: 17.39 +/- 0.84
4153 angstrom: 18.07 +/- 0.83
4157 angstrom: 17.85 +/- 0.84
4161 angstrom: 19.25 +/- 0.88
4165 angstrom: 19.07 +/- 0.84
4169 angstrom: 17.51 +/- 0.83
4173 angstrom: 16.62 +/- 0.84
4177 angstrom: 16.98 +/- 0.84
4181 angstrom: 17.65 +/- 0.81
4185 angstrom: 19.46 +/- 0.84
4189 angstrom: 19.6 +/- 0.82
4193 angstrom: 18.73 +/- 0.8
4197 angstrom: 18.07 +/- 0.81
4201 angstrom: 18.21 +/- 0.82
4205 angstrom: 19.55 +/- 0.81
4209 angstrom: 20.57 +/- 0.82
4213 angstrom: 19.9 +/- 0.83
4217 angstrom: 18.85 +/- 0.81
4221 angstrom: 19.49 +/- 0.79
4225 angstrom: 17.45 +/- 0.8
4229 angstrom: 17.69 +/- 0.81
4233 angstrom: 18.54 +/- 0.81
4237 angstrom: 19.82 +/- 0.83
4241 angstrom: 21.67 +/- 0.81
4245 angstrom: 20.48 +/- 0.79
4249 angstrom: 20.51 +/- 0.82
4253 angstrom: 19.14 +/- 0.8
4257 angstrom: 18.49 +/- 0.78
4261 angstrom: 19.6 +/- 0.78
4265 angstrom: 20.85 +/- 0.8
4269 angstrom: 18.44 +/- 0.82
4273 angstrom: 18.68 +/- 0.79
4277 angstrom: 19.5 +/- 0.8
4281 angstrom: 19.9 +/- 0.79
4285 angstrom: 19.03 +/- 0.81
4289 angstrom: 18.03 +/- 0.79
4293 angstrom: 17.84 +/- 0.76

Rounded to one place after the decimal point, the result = 18.0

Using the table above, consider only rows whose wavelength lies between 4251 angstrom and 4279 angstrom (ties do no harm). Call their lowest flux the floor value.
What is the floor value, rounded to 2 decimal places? 18.44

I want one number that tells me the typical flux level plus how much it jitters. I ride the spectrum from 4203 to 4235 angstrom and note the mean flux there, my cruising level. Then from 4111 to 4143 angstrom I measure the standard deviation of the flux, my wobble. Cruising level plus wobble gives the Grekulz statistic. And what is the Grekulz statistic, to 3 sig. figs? 19.7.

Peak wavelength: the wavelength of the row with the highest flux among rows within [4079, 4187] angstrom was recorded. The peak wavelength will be 4093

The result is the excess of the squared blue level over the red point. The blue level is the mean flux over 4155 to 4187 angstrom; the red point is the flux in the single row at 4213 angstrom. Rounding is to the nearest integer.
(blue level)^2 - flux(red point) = 306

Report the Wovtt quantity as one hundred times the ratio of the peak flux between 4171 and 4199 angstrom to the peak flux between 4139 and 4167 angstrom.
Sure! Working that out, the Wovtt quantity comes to 102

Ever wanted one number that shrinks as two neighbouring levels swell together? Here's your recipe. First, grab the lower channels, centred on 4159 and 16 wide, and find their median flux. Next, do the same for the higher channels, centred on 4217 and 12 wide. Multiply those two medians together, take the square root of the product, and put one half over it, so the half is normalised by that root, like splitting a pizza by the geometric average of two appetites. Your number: 0.0263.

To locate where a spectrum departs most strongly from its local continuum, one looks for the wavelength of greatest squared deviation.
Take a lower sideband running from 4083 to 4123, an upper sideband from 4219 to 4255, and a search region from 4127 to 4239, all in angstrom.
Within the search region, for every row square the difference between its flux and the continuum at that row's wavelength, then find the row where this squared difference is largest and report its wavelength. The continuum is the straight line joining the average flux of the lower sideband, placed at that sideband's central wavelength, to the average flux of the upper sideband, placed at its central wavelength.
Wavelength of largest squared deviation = 4173 angstrom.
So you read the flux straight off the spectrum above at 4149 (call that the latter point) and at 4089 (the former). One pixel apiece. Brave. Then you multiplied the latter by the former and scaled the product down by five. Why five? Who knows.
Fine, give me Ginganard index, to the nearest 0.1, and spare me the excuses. 69.4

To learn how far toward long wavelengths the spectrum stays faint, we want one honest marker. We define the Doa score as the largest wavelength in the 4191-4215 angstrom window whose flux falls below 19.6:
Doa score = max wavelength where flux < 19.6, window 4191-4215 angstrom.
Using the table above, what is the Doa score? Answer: 4205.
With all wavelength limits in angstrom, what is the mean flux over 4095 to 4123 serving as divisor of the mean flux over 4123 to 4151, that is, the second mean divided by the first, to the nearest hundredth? 1.00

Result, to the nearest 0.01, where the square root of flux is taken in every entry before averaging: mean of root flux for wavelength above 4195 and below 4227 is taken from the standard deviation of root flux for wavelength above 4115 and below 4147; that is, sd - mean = -4.26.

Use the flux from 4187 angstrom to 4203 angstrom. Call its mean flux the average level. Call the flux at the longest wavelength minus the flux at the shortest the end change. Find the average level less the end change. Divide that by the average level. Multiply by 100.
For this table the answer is 107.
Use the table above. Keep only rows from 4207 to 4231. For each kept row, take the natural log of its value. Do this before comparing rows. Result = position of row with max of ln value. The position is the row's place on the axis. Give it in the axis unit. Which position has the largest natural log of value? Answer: 4209 angstrom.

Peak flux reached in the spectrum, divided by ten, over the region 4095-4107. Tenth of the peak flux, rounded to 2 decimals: 1.78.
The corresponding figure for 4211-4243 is 2.17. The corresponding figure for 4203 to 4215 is 2.06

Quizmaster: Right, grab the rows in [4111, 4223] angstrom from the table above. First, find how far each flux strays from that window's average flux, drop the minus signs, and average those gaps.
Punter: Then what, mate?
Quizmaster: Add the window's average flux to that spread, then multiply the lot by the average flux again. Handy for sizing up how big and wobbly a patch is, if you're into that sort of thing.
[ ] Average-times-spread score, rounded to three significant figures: 359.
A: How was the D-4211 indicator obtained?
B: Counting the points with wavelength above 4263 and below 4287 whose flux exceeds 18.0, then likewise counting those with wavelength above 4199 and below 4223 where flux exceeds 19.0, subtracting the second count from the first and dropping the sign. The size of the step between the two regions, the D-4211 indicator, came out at 2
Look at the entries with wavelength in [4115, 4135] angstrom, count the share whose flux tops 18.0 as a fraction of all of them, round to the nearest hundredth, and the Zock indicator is 0.80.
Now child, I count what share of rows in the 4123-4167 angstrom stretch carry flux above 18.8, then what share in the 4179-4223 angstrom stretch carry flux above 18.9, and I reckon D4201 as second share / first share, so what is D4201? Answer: 1.50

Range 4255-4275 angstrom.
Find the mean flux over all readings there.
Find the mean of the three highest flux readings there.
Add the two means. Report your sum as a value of 38.9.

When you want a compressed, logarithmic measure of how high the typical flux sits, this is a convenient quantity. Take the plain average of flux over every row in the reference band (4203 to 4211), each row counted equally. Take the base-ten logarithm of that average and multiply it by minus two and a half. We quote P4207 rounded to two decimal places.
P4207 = -3.26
